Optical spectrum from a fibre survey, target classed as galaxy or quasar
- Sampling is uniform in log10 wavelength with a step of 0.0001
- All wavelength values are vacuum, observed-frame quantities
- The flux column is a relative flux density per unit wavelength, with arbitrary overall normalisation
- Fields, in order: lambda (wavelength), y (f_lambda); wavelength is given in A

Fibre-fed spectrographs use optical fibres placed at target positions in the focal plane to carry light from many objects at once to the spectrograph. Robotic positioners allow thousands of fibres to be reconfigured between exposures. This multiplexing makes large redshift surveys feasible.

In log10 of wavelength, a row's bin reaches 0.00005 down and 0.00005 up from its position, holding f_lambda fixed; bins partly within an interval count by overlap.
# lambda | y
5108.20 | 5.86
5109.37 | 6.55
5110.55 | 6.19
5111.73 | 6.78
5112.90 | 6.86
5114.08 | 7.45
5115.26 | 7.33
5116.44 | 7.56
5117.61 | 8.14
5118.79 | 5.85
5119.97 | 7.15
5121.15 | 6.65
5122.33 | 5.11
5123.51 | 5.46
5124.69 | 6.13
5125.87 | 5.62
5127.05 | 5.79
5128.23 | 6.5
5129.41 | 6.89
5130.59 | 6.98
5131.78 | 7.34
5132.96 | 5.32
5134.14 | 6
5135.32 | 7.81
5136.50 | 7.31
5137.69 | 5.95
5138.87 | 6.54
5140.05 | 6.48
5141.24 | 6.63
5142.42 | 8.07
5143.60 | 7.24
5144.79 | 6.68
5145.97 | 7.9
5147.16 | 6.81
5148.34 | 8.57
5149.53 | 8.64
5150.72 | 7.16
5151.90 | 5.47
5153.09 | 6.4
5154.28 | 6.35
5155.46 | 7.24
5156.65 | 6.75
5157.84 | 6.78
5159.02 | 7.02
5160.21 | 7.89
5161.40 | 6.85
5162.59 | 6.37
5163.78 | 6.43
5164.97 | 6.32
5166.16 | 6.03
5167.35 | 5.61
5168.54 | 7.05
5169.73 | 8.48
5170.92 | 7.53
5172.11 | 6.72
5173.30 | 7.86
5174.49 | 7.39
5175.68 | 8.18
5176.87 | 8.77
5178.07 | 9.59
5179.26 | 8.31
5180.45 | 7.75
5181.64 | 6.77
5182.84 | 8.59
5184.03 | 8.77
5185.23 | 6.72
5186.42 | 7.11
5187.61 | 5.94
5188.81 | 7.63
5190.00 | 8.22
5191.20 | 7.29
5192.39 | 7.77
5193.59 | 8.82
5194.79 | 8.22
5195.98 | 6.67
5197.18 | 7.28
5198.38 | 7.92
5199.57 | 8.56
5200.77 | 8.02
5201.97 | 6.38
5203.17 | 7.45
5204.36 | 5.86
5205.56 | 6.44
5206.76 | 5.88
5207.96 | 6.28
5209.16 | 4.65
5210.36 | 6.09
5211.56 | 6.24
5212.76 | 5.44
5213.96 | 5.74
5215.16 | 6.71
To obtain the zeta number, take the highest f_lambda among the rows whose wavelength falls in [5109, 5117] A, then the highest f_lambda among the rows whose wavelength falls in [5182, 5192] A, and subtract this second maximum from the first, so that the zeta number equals -1.2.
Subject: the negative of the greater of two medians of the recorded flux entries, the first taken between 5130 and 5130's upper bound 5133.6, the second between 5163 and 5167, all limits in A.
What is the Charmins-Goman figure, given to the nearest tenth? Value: -7.0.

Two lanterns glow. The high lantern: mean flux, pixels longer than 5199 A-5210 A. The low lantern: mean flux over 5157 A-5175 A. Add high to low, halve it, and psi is 6.8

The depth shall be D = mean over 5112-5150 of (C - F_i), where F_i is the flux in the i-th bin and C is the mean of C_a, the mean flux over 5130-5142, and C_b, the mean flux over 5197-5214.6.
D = -0.24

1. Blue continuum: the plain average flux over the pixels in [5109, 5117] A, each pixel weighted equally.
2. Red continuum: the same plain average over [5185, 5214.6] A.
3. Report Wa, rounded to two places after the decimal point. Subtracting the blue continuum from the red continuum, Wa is -0.06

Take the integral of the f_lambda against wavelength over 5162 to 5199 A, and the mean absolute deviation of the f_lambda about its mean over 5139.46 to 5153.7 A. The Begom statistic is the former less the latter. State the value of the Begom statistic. 276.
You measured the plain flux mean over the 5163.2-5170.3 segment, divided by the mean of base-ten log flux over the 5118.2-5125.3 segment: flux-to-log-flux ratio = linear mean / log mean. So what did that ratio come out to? 8.5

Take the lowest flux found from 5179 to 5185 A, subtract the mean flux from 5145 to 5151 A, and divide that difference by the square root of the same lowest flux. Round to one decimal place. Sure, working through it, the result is -0.4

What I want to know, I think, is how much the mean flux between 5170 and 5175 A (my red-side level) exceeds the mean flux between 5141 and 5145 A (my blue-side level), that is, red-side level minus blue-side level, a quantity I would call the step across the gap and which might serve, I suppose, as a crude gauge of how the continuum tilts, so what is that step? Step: 0.2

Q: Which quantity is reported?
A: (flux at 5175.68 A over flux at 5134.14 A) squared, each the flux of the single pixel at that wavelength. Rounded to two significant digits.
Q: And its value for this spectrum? 1.9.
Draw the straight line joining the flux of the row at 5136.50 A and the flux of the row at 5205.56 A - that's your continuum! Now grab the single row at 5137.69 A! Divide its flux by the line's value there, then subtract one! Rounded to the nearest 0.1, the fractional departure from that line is -0.2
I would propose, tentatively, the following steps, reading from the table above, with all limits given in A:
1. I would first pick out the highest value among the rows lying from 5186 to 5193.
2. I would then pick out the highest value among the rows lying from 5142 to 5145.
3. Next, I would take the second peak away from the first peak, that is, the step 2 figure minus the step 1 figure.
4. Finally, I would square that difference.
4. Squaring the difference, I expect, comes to 0.0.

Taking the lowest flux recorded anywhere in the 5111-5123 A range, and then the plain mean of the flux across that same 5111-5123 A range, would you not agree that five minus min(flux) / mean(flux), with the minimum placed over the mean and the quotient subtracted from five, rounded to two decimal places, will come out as 4.26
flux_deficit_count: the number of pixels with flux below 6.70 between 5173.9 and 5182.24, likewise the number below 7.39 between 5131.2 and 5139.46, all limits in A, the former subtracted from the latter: 6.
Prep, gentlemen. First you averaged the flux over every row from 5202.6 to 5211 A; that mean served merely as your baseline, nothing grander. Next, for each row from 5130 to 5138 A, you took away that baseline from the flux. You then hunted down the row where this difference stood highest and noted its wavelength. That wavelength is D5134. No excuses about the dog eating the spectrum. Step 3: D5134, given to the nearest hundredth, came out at 5135.32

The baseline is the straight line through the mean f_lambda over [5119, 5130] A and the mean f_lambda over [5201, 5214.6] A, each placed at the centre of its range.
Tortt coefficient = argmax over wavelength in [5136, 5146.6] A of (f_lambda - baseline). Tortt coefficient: 5142.42 A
